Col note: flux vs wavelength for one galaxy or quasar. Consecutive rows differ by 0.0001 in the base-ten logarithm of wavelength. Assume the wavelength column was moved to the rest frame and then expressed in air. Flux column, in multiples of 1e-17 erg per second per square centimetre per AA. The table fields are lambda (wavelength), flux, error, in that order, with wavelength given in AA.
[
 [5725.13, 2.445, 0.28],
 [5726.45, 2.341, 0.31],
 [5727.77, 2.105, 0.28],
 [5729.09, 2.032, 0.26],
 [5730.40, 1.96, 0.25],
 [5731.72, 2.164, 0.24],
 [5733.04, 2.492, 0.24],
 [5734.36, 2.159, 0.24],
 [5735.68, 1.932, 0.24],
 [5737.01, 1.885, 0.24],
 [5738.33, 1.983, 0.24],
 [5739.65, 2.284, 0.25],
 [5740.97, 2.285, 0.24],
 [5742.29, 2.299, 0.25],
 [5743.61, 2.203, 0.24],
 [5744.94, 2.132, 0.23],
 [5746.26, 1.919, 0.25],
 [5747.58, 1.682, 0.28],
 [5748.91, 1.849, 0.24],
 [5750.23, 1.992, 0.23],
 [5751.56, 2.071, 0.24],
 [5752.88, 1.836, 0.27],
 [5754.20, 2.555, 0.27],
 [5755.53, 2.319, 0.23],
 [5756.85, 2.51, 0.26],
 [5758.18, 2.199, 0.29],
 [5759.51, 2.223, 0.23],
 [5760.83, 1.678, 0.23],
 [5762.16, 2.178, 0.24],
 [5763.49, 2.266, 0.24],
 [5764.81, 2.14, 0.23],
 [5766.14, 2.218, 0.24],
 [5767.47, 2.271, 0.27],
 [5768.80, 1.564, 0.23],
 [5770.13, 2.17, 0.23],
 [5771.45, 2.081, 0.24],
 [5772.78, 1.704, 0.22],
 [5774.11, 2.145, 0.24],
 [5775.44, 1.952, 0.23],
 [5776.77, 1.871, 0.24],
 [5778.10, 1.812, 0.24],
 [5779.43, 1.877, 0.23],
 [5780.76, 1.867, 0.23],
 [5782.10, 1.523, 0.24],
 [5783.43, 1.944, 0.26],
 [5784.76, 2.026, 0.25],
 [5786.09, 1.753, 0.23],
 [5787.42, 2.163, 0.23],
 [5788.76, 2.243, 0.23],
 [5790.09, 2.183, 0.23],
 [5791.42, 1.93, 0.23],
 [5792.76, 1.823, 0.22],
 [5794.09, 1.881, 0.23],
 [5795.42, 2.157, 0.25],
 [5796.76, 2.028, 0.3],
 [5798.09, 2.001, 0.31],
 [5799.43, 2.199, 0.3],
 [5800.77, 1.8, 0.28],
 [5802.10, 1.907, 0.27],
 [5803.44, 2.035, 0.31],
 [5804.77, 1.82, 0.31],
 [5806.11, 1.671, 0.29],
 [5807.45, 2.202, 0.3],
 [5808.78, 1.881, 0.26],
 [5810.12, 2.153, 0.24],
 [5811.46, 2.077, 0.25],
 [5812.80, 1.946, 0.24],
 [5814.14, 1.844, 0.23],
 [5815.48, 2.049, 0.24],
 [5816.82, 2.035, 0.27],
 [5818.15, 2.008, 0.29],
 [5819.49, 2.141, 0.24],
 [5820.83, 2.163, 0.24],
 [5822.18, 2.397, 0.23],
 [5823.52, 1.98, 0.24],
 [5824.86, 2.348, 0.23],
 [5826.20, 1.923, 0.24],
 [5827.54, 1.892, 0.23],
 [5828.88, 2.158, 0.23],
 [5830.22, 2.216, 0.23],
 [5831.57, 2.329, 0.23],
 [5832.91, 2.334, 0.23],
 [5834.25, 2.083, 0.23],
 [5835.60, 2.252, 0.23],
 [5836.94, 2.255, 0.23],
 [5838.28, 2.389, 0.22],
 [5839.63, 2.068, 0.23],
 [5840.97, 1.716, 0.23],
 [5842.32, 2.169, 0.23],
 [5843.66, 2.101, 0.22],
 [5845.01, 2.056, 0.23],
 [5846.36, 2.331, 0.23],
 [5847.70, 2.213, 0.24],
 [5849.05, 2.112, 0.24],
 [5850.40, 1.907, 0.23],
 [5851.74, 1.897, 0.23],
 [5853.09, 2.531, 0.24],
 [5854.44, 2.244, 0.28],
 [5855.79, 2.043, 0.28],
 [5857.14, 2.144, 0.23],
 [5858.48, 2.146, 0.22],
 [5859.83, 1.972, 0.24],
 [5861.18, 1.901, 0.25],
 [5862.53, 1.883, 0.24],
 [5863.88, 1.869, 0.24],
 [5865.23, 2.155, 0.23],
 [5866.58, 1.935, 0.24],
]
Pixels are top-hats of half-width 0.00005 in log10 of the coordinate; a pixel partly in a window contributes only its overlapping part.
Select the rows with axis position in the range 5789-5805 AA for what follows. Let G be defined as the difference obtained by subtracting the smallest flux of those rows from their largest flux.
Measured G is 0.40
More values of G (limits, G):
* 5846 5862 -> 0.63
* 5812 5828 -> 0.55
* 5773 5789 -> 0.72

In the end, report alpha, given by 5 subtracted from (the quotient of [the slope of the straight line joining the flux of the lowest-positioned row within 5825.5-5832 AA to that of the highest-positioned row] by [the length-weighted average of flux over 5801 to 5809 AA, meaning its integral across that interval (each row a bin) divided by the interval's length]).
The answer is -4.96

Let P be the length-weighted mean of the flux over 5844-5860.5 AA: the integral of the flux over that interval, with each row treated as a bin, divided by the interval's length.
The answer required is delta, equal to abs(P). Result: 2.13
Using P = 2.13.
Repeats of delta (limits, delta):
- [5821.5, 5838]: 2.19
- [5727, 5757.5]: 2.12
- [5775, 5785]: 1.85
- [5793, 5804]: 1.99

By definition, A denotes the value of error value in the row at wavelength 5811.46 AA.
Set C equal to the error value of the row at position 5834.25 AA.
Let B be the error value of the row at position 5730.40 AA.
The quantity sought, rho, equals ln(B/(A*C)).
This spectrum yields 1.47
